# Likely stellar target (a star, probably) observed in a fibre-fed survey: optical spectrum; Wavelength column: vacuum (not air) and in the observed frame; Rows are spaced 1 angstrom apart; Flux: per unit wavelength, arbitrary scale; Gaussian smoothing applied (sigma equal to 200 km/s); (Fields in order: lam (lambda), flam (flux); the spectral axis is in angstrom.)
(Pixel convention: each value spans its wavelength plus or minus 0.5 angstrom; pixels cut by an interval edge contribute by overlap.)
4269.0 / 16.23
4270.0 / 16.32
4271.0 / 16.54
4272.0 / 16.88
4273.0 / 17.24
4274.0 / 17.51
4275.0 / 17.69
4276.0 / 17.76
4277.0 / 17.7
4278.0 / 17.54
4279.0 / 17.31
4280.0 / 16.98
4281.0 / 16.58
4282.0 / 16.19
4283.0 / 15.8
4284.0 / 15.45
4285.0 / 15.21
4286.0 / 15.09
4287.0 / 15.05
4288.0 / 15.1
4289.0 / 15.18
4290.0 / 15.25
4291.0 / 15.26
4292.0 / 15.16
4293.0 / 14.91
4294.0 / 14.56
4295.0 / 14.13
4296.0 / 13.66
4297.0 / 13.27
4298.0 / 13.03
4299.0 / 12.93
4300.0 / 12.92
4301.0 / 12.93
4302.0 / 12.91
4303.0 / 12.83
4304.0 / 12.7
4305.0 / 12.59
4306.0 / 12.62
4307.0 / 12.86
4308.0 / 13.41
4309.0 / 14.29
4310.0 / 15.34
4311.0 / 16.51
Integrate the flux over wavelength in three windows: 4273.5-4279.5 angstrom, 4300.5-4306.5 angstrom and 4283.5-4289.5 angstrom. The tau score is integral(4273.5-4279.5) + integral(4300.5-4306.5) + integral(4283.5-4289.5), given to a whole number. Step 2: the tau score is 273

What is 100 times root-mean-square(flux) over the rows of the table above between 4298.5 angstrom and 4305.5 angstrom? 1283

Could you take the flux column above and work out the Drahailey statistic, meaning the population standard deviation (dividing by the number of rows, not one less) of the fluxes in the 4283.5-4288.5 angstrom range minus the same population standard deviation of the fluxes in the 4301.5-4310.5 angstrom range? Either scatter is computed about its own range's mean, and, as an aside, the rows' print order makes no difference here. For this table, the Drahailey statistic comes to -0.7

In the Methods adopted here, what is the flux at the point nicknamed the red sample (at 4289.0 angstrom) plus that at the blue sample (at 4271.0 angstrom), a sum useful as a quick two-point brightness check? 32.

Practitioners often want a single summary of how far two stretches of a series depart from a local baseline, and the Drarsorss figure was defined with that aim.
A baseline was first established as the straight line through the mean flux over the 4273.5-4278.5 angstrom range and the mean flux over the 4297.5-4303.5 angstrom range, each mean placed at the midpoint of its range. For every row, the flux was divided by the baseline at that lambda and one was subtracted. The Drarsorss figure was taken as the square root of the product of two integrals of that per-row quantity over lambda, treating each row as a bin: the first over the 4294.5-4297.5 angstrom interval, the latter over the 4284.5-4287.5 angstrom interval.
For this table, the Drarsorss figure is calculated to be 0.051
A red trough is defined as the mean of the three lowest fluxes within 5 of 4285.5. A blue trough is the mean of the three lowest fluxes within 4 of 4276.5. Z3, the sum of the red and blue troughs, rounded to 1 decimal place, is 32.3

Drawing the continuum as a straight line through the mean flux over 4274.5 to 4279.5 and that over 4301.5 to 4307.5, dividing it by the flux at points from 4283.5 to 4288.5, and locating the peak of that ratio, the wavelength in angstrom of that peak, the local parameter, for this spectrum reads 4285.0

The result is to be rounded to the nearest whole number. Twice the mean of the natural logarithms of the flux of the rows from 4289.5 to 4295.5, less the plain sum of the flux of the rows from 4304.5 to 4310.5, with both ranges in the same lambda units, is -76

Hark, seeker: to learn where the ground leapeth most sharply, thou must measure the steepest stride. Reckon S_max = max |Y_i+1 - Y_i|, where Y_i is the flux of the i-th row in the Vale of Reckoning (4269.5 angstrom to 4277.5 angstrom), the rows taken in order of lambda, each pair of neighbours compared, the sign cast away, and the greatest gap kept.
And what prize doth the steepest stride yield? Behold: 0.36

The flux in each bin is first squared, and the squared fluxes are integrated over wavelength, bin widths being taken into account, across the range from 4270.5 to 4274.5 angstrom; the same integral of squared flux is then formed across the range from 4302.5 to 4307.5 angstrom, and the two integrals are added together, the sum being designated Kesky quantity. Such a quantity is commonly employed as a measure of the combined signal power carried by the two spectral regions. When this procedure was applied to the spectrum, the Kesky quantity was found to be 1971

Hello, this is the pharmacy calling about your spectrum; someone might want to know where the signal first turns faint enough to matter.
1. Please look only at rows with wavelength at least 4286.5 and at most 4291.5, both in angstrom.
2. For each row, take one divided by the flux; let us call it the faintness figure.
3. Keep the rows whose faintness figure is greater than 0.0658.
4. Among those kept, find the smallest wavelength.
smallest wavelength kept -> 4287.0 angstrom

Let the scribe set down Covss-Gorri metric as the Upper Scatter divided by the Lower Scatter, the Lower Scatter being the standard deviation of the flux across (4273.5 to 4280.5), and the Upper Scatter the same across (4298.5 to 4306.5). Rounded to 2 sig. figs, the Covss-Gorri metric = 0.53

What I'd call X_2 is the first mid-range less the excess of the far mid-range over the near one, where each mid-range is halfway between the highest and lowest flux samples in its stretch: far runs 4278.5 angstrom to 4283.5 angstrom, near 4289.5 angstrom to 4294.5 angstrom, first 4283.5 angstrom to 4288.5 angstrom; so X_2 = 13.6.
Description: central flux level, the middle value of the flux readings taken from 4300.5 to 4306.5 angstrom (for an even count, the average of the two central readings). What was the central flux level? 13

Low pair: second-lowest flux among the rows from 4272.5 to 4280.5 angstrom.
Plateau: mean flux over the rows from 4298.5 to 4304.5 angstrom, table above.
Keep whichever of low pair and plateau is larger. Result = 17.2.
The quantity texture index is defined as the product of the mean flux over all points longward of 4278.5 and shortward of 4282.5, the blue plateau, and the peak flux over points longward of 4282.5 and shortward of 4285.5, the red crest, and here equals 265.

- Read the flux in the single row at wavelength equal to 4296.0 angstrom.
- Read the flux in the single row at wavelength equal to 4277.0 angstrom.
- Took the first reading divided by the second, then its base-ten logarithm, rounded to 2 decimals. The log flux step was -0.11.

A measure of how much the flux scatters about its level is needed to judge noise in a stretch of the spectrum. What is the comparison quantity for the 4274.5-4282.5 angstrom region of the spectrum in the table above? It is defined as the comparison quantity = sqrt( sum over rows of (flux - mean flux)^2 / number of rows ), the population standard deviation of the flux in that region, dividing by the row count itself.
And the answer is 0.5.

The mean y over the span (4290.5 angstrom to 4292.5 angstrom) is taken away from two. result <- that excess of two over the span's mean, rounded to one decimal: -13.2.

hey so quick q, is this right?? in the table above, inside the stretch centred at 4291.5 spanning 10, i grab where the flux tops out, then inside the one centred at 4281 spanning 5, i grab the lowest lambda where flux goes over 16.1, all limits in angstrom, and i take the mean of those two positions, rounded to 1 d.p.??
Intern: 4285.0 angstrom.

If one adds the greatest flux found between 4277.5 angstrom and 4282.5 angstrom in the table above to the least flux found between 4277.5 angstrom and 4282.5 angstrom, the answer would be 34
